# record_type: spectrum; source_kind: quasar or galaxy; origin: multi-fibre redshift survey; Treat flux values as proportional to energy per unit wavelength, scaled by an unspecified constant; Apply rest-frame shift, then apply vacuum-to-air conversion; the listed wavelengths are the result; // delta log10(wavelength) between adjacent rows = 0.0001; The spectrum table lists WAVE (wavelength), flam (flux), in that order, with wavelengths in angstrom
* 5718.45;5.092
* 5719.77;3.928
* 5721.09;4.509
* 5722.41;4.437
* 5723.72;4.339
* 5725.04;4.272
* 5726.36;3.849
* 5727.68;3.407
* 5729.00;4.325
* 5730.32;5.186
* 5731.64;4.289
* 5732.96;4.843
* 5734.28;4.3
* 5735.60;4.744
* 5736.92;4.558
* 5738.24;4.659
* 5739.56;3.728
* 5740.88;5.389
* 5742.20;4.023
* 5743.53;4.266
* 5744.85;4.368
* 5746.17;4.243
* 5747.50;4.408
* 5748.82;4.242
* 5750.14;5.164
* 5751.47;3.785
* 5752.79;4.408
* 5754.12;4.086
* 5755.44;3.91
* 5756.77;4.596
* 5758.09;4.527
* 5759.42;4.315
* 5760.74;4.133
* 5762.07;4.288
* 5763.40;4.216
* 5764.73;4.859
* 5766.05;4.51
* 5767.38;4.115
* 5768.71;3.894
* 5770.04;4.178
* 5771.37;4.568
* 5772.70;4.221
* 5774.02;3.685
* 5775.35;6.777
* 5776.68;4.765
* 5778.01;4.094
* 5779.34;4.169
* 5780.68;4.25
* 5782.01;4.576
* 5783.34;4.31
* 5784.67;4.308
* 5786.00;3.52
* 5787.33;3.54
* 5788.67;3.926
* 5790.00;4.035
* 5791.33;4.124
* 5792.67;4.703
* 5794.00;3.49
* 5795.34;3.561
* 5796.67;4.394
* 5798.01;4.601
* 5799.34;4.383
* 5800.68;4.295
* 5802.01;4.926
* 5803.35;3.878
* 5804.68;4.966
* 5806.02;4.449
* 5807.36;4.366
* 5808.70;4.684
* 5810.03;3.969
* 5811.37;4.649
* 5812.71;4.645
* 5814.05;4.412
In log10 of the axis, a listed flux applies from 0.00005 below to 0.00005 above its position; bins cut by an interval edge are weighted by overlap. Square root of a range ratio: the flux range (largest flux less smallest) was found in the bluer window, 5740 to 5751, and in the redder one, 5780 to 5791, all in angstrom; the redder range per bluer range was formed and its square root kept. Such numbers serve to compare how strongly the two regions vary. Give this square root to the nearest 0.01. 0.88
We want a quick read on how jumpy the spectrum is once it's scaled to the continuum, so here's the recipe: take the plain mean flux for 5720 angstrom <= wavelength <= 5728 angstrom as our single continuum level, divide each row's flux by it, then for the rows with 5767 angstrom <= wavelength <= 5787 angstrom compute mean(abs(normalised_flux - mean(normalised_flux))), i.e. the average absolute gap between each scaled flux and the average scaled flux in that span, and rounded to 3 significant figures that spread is 0.104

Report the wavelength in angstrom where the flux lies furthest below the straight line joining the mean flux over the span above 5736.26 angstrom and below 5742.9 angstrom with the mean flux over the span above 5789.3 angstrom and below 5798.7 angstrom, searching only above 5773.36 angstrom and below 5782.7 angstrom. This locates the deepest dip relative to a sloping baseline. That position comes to 5774.02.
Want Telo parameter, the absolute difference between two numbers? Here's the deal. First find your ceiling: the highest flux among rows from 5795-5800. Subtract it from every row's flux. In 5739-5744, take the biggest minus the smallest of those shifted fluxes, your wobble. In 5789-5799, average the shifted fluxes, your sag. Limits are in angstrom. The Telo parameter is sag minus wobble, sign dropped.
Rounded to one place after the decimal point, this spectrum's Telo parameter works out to 2.1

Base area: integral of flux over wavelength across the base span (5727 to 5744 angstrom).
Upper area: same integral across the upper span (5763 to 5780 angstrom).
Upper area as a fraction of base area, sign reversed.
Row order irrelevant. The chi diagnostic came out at -1.01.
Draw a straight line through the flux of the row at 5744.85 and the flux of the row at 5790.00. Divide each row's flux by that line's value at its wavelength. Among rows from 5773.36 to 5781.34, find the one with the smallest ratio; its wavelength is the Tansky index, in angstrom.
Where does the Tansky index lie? 5774.02 angstrom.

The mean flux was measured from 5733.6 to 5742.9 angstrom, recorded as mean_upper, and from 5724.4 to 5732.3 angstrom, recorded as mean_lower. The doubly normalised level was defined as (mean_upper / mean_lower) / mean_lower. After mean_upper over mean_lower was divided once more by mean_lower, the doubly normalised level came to 0.252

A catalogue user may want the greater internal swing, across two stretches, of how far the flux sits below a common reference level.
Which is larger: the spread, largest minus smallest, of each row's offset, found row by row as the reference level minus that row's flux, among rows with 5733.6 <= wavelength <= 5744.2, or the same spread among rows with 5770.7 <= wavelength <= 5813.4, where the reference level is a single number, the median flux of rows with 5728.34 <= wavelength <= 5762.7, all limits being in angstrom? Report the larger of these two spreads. 3.3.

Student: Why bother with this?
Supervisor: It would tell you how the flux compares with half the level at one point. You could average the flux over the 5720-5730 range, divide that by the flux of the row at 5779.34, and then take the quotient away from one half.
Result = -0.50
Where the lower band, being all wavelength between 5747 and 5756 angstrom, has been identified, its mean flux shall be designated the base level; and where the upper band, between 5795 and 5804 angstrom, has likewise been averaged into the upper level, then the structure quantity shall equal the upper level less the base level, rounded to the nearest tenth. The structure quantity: 0.0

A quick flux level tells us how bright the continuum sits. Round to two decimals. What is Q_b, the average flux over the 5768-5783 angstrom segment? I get 4.47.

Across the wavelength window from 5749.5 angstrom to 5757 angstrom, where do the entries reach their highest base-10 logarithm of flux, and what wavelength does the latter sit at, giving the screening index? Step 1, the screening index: 5750.14 angstrom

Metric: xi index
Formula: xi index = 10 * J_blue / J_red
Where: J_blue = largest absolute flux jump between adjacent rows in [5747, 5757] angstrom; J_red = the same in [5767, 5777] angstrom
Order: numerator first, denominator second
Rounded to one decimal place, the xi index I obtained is 4.5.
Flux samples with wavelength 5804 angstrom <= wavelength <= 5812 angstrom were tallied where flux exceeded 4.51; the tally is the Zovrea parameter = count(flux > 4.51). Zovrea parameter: 3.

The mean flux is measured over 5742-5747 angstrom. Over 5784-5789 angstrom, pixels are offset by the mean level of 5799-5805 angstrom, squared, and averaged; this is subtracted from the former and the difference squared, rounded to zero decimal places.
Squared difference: 14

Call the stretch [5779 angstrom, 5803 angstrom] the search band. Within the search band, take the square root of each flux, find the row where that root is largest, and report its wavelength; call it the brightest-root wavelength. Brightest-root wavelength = 5802.01 angstrom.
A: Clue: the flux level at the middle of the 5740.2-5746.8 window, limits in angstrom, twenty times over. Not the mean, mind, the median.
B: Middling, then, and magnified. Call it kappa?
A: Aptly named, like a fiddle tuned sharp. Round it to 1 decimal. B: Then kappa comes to 85.3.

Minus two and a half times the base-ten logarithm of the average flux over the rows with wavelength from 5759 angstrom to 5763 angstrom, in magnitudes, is -1.57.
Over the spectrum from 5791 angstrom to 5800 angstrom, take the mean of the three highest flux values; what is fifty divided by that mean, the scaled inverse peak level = 11.0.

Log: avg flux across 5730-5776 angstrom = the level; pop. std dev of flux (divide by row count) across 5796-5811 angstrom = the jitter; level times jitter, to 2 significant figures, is 1.4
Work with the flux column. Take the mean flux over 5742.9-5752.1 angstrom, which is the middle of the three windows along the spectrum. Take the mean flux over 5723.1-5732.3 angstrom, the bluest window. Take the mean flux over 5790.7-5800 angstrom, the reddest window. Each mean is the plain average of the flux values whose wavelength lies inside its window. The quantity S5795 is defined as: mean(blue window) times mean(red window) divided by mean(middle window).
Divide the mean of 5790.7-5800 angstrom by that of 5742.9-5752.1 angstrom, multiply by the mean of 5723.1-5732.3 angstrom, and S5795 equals 4.1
